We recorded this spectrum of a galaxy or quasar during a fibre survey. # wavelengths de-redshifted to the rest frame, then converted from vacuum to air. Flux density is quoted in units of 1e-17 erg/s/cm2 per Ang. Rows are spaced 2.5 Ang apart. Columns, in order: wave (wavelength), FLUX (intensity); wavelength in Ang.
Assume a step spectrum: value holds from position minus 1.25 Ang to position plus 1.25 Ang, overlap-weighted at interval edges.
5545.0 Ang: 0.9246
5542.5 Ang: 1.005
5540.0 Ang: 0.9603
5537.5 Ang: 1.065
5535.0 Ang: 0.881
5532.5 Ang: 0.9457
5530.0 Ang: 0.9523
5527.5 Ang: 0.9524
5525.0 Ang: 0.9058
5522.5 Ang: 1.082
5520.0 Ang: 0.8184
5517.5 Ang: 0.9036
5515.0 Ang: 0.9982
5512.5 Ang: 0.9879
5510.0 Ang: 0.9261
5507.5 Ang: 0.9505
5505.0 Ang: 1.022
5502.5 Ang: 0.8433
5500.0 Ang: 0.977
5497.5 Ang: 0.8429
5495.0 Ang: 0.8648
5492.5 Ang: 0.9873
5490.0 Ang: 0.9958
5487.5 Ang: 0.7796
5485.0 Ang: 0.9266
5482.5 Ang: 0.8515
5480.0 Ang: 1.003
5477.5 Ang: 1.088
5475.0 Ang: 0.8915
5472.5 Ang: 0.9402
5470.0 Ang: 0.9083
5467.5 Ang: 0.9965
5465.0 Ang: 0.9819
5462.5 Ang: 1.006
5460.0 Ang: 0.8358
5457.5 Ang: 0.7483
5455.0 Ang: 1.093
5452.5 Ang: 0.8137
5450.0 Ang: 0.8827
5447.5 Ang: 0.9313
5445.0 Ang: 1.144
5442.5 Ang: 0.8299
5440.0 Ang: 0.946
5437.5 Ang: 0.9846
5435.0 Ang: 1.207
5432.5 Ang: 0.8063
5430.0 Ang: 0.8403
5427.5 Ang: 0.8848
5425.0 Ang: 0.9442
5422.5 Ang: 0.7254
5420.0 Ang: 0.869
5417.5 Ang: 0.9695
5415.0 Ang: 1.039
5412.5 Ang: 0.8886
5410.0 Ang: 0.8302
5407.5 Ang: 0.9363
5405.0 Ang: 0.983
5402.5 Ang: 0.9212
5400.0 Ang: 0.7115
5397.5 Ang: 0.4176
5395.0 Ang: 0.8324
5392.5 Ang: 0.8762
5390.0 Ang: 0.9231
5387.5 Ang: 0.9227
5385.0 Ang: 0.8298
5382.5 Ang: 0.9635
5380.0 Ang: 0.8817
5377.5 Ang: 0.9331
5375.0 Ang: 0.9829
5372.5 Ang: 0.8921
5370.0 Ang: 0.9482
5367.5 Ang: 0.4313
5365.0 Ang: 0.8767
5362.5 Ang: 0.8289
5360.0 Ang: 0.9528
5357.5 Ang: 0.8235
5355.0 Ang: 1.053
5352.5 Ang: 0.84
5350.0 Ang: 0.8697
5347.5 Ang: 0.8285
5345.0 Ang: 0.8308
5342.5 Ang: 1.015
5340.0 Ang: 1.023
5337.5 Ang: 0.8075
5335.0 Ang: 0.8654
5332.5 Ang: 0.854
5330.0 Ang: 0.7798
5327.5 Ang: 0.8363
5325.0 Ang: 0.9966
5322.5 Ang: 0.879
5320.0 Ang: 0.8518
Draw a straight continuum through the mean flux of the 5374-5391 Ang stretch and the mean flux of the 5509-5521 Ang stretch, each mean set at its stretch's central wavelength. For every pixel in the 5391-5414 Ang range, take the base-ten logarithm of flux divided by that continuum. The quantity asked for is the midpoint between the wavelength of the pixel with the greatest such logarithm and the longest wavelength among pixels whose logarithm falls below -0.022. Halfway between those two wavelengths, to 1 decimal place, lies 5407.5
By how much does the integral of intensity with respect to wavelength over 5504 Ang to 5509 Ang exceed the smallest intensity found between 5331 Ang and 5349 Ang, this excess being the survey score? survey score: 4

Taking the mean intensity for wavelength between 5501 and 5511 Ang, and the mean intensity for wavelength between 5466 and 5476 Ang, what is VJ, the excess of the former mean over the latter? 0.00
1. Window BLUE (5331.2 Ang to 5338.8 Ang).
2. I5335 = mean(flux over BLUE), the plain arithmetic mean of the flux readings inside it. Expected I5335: 0.84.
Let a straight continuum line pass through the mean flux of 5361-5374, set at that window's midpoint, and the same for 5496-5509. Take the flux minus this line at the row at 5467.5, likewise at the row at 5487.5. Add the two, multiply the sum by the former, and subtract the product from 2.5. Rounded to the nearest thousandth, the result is 2.503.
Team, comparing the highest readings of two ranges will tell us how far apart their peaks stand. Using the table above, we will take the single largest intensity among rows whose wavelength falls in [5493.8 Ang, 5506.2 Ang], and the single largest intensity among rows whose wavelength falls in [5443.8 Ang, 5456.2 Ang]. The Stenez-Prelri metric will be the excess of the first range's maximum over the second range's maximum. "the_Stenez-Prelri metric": -0.12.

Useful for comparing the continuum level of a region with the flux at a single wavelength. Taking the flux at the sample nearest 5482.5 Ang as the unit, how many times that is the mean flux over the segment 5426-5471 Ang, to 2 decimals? 1.10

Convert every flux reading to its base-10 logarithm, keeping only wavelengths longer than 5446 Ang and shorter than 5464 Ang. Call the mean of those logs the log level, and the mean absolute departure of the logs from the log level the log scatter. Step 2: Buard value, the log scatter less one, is -0.96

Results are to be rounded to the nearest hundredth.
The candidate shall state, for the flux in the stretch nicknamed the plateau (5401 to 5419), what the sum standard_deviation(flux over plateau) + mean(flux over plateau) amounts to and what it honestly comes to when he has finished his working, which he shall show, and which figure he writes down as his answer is 1.00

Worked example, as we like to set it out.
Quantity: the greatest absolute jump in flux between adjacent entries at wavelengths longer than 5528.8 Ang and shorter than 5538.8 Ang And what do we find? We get 0.18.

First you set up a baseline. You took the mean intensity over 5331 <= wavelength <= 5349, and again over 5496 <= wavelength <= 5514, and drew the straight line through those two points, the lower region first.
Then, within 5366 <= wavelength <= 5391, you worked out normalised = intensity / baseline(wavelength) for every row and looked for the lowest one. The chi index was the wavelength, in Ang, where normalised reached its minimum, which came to 5367.5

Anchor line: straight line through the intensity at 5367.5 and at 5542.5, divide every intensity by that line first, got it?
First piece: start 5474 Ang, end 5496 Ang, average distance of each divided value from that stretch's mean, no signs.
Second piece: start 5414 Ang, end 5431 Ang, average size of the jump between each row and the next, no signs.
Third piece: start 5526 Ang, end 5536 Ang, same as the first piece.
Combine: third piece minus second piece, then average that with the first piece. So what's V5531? -0.030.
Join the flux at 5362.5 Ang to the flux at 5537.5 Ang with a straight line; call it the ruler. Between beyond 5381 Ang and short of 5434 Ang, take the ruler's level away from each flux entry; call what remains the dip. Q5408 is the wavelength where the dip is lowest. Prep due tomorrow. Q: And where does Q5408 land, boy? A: 5397.5 Ang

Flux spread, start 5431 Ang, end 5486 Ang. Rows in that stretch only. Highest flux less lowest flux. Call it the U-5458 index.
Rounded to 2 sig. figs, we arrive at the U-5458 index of 0.46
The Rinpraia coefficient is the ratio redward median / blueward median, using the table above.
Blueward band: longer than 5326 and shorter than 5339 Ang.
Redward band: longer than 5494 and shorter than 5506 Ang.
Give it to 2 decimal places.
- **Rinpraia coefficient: 1.03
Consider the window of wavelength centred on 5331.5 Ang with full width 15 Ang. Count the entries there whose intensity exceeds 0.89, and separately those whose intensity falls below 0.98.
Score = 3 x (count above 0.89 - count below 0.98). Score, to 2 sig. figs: -12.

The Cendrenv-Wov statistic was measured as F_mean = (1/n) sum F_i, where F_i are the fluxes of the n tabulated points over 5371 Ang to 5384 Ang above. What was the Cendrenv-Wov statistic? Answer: 0.93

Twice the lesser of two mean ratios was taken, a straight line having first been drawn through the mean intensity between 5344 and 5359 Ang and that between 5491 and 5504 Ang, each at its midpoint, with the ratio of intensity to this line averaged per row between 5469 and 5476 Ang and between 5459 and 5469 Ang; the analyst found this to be 2.03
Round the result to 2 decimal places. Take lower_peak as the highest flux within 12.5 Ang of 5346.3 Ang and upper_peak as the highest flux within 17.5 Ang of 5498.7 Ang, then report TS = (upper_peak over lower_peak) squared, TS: 0.94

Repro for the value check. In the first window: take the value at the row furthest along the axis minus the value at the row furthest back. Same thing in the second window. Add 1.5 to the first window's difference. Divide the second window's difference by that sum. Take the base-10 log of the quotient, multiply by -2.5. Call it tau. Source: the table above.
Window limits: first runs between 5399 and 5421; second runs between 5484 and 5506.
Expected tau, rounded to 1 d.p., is 3.1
